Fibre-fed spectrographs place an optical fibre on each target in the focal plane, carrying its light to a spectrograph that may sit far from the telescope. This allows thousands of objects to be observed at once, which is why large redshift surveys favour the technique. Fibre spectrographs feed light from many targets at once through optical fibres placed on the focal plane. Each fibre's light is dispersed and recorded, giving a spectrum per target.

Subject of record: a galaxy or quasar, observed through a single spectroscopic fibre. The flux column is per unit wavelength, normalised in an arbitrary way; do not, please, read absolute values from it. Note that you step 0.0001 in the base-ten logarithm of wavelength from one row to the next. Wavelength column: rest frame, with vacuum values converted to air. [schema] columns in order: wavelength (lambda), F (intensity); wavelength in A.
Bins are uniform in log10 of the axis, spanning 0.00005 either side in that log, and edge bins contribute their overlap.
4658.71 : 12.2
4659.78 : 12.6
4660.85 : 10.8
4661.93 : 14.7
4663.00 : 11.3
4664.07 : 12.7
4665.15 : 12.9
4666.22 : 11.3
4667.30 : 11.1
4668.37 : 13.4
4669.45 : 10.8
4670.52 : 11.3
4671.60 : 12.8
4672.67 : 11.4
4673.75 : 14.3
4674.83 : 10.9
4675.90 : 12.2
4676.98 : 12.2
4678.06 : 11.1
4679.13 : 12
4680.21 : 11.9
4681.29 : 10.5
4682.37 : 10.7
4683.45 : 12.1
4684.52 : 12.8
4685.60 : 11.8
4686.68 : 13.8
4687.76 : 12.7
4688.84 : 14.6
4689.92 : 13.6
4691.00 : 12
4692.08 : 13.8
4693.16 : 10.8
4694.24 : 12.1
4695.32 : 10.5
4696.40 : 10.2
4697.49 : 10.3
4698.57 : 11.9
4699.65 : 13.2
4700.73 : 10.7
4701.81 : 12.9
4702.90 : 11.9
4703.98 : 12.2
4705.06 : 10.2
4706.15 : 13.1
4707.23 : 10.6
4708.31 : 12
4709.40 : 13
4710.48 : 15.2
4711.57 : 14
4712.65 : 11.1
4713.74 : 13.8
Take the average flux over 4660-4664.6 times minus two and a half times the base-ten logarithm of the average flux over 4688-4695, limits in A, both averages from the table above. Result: -34.3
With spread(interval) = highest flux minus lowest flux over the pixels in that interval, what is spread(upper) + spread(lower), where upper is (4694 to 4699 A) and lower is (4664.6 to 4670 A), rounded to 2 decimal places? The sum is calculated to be 4.50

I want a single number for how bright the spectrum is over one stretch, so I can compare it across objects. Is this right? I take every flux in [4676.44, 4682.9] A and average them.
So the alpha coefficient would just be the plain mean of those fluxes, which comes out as 11.4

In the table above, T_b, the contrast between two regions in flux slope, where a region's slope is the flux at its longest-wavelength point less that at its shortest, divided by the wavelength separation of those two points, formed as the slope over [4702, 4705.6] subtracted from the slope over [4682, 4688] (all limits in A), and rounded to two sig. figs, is 1.2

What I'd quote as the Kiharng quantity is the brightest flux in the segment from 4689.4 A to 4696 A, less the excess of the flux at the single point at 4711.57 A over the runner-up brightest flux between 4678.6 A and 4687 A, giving 12.6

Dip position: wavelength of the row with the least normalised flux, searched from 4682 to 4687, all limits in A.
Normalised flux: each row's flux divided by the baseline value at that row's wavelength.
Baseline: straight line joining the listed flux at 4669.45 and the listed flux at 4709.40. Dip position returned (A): 4682.37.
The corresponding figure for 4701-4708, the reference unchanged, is 4705.06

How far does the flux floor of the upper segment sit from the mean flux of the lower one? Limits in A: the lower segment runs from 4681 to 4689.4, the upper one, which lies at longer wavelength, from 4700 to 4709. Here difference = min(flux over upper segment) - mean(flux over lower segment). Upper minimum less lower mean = -2.2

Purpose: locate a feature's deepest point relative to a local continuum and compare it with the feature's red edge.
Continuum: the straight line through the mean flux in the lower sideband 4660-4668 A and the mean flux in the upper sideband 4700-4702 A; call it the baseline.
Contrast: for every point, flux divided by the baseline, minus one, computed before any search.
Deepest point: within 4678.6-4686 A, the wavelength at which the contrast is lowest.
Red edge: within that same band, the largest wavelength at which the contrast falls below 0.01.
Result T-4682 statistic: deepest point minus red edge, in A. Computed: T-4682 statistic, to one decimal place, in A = -4.3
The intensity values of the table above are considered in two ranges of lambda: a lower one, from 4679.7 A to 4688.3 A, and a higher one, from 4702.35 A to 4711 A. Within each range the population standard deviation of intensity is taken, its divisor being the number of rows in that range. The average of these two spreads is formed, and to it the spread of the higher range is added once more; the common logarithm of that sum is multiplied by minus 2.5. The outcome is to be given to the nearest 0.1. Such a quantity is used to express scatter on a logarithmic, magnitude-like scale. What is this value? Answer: -1.1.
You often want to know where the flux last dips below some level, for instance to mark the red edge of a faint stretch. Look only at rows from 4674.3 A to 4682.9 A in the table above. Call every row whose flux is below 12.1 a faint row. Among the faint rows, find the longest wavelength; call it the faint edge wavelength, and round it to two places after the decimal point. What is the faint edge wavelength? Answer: 4682.37 A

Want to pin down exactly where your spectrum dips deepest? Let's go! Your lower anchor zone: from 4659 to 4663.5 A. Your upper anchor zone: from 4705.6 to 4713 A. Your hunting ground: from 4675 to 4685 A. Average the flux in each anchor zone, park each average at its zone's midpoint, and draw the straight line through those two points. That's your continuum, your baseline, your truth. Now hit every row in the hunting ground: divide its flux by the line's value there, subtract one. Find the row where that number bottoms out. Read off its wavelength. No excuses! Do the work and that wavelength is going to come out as 4681.29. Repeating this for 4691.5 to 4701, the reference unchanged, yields 4696.40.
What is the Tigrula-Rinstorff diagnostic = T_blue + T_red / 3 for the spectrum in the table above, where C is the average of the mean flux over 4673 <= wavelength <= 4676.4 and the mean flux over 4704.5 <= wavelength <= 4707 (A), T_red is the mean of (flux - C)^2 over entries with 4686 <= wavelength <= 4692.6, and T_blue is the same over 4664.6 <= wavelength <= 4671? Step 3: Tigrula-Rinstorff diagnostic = 1.9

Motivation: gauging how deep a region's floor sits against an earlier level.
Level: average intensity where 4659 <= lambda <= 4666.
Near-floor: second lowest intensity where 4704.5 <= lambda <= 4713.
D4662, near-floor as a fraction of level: 0.85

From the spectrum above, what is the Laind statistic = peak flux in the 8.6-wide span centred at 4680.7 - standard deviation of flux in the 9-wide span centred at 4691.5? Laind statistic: 11.4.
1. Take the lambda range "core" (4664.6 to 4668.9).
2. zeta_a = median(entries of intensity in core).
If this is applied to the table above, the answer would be 12.1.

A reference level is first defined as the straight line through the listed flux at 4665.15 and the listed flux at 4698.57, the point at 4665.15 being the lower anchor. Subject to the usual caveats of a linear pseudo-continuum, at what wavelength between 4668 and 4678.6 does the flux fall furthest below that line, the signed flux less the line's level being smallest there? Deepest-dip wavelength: 4669.45 A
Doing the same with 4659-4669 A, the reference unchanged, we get 4660.85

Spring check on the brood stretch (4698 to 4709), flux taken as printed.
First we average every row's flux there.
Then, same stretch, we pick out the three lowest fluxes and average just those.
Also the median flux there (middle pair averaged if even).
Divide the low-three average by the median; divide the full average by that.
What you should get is 13.5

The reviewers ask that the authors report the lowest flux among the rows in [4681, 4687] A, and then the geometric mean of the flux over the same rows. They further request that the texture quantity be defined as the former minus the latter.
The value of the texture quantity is -1.40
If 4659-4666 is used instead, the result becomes -1.64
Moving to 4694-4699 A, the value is -0.77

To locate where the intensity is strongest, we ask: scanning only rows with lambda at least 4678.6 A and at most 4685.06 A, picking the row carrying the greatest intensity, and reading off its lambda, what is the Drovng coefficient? 4684.52 A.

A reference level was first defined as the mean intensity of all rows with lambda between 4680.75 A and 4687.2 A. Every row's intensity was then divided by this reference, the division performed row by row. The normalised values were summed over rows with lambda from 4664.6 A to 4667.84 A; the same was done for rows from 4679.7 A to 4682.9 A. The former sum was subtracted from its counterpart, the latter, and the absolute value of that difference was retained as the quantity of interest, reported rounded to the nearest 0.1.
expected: 0.2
